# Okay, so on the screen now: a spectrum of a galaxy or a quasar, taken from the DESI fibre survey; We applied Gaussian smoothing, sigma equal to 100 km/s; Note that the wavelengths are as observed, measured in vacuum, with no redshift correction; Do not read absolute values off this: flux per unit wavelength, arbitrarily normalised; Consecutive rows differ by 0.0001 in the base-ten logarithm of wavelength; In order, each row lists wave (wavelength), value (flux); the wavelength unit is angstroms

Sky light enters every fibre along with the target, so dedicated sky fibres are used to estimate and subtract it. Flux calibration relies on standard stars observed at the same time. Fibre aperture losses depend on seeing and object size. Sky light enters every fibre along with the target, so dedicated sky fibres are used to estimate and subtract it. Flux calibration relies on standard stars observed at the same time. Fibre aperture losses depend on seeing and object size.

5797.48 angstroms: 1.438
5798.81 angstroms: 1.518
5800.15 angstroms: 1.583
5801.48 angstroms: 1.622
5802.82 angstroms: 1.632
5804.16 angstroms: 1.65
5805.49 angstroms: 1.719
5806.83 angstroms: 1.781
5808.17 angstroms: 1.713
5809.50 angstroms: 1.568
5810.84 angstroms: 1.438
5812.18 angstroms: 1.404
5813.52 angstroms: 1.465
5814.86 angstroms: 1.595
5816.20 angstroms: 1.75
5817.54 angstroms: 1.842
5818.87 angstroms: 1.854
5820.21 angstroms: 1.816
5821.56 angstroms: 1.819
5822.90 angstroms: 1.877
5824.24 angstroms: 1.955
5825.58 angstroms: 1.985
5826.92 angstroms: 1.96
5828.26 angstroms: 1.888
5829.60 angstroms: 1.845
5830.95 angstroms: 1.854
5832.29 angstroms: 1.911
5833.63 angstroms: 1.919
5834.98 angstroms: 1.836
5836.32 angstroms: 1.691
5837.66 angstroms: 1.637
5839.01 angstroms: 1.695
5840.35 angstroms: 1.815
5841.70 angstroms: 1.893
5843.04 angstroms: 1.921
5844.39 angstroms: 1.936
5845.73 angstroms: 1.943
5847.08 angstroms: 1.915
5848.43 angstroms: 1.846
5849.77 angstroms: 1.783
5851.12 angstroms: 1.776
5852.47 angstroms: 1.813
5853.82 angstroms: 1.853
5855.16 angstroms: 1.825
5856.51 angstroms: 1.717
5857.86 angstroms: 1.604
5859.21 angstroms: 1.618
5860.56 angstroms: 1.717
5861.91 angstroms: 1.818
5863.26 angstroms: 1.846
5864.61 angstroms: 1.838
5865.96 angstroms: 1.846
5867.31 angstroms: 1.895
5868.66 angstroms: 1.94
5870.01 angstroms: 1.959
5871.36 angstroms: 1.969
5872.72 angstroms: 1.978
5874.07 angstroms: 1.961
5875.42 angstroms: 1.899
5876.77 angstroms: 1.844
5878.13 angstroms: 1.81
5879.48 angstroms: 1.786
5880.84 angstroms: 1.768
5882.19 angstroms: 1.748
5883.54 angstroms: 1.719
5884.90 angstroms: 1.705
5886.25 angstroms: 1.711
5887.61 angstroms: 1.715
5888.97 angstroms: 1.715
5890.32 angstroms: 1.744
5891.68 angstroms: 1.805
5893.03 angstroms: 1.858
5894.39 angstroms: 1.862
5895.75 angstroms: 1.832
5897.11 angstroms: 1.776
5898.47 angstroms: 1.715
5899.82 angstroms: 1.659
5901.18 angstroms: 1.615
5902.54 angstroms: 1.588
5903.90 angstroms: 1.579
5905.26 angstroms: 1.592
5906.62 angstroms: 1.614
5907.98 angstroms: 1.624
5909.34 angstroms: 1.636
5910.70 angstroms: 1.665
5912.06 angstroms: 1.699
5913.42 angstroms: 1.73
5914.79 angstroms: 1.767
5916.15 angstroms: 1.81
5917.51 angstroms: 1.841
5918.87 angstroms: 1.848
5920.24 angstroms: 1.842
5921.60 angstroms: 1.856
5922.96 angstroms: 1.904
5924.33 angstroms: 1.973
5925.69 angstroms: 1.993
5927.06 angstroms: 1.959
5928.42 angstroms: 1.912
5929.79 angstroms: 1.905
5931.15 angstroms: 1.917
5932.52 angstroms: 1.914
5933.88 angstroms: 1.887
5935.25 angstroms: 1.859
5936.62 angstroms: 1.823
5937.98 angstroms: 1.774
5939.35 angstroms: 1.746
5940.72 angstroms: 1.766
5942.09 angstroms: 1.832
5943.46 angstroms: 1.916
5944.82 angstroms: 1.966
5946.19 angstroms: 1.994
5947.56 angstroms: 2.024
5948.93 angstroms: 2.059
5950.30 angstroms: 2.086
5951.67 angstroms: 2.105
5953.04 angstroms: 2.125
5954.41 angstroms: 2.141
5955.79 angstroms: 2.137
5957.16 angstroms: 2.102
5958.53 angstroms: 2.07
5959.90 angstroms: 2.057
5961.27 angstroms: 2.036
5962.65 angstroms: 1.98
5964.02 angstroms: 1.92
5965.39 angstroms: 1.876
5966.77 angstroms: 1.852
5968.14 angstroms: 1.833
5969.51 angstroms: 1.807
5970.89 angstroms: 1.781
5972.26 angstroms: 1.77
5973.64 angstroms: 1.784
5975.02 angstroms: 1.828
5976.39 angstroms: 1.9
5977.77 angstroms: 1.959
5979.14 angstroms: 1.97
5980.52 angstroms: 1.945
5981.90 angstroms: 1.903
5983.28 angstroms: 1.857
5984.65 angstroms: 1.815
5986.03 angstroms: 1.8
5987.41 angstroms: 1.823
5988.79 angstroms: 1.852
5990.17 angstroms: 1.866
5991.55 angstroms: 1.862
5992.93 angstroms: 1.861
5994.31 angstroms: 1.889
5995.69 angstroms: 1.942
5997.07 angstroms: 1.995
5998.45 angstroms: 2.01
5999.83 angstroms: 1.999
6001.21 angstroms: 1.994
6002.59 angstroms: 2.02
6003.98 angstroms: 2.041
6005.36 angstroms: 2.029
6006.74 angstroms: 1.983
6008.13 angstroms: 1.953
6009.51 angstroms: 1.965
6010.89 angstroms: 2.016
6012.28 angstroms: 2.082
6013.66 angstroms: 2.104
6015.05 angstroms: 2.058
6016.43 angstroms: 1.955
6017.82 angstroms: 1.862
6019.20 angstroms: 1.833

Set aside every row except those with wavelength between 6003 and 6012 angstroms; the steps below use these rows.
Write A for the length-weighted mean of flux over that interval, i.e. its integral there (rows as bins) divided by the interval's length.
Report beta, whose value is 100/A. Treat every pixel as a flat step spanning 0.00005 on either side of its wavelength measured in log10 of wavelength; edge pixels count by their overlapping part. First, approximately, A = 2.00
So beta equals 50.0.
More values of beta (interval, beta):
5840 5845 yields 52.8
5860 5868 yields 54.7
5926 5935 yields 52.2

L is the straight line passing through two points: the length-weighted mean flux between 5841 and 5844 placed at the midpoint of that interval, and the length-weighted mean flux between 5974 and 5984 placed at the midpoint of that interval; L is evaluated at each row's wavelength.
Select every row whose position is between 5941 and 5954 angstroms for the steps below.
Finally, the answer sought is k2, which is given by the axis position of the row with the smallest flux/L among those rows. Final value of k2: 5942.09 angstroms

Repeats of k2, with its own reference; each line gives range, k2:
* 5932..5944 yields 5939.35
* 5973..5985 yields 5973.64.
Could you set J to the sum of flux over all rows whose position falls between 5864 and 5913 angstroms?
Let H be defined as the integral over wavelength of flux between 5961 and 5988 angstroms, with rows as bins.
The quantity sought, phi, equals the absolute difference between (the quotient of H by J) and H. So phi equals 50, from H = 50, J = 64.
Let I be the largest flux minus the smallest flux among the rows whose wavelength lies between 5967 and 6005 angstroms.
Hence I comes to 0.27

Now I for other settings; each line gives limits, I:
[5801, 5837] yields 0.58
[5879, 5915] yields 0.28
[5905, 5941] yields 0.40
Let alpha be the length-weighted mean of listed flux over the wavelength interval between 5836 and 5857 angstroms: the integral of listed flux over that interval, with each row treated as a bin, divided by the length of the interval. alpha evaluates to 1.82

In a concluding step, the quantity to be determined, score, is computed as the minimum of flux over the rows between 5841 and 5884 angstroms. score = 1.604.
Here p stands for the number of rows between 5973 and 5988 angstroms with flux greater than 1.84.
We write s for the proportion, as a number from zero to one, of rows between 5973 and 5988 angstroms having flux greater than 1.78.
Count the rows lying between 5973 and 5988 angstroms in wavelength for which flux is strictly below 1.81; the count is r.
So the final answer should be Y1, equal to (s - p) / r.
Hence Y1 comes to -2.50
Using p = 6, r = 2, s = 1.00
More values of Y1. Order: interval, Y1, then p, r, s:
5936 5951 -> -1.76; 6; 3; 0.73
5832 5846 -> -1.76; 6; 3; 0.73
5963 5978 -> -1.02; 5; 4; 0.91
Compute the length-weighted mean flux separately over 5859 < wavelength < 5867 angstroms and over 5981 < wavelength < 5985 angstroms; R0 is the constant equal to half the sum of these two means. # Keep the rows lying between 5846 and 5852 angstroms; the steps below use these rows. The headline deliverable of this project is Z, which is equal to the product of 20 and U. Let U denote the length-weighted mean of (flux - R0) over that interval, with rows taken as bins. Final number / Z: 0.1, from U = 0.005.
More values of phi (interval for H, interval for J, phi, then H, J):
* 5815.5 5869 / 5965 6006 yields 96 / 98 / 57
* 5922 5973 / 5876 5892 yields 94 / 99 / 21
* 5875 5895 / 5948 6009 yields 35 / 36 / 86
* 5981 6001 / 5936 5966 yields 37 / 38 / 44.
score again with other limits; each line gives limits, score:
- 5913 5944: 1.73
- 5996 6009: 1.953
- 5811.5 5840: 1.404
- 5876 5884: 1.719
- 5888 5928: 1.579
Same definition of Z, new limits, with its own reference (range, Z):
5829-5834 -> 1.0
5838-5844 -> -0.1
